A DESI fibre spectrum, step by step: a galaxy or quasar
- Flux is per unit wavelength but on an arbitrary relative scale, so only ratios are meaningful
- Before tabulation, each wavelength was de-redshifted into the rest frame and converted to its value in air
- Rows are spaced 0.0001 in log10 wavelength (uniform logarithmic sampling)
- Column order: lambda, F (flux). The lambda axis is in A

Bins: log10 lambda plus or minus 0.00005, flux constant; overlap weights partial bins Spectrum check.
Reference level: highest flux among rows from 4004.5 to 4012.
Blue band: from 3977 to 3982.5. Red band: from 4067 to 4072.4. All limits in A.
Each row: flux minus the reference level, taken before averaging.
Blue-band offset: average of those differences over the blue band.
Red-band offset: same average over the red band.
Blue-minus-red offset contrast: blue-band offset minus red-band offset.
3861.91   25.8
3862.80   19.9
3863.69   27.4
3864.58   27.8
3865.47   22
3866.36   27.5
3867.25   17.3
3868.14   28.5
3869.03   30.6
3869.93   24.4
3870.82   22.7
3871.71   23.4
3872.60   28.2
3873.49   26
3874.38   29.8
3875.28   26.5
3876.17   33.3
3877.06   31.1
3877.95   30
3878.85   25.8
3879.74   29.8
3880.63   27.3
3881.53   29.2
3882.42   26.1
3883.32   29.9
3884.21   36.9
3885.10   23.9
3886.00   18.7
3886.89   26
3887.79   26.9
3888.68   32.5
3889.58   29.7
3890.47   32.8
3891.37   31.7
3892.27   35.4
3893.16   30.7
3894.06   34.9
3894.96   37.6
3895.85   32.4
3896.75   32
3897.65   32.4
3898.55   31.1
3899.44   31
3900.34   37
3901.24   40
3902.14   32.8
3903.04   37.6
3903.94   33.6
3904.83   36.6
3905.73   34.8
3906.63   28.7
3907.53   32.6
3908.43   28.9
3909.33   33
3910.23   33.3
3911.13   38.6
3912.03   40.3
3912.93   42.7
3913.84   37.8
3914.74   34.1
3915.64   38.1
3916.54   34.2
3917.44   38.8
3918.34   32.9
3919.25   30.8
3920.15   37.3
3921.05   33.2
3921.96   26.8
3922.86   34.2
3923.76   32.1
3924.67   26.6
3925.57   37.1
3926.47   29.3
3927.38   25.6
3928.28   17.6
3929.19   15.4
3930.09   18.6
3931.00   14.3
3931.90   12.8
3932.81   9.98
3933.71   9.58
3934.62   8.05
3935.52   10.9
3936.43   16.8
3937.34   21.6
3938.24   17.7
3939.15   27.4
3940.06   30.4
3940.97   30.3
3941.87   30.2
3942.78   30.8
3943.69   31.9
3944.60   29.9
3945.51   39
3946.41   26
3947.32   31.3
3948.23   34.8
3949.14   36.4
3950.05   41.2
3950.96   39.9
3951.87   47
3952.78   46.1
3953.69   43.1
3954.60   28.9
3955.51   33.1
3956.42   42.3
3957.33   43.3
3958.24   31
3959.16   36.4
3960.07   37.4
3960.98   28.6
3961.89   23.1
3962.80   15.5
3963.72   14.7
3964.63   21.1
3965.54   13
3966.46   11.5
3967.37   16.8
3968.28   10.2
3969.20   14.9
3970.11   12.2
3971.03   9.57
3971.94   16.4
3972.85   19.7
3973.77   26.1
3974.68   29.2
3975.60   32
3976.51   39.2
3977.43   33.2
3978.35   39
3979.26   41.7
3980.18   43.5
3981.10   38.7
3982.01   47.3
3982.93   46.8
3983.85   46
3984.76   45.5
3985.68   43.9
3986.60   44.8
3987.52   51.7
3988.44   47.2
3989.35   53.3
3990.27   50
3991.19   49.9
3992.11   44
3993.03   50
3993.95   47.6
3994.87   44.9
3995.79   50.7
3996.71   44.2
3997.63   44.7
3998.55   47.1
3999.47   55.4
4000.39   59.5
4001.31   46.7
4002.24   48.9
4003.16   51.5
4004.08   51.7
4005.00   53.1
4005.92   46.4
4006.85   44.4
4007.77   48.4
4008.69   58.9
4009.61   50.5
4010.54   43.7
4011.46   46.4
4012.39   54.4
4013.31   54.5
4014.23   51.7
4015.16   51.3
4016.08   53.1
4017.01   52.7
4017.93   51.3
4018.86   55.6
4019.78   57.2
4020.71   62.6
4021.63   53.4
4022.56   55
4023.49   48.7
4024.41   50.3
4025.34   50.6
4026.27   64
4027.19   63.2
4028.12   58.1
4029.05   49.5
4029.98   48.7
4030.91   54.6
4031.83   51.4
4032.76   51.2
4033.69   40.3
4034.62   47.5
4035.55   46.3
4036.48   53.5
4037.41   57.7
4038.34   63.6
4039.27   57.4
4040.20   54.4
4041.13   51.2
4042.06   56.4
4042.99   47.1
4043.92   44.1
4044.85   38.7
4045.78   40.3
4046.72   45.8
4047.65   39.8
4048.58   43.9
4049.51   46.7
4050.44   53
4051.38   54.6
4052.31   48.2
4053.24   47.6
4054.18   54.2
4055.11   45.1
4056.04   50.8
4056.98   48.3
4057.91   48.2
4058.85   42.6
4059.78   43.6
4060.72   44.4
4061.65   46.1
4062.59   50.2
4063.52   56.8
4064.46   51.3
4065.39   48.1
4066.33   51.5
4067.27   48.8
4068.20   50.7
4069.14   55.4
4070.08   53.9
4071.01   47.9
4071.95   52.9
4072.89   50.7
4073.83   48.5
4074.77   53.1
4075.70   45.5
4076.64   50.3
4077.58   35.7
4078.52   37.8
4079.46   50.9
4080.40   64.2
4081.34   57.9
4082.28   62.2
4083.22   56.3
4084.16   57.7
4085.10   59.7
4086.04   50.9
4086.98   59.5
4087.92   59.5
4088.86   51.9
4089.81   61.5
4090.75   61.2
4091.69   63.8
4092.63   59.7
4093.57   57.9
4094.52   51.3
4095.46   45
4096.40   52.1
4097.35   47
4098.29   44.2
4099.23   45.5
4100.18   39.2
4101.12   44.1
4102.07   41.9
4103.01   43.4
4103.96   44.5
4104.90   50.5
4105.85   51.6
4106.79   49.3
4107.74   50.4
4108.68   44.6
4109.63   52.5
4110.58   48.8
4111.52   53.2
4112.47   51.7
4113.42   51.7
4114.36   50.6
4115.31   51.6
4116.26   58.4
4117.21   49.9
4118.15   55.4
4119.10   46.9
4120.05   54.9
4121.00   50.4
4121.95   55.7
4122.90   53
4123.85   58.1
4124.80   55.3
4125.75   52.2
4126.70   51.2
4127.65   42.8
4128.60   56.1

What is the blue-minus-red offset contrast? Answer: -11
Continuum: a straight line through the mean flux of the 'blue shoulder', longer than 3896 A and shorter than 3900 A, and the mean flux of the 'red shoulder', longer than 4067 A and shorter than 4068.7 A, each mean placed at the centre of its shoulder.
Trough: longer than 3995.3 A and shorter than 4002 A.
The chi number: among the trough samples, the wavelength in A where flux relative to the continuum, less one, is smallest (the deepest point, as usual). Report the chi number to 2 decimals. 3996.71 A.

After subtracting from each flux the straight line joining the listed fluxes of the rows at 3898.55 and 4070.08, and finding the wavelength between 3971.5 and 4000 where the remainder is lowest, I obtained 3971.94 A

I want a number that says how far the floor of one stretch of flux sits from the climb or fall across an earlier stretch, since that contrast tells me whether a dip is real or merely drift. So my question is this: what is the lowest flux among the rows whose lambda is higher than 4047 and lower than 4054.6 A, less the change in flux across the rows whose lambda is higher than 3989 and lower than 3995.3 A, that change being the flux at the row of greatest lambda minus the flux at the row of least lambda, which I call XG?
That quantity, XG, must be 48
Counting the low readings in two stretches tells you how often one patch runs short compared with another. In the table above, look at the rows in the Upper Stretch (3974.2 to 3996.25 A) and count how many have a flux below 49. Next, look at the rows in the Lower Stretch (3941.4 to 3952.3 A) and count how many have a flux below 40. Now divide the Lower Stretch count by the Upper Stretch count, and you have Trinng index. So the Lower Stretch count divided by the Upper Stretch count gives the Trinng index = 0.6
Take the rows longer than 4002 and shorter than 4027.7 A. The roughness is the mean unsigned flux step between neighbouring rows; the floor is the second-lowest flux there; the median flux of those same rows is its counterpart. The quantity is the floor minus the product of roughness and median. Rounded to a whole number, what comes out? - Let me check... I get -156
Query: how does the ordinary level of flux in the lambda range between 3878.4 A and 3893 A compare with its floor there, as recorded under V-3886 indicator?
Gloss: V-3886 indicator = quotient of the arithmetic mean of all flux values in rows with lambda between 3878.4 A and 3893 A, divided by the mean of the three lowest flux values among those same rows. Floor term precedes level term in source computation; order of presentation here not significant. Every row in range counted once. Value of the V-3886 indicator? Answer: 1.27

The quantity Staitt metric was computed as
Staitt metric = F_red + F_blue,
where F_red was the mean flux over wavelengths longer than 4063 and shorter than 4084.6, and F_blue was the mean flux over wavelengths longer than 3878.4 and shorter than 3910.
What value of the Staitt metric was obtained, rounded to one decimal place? 83.1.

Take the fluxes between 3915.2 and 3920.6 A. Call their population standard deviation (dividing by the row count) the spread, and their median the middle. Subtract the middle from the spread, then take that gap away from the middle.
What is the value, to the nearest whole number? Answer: 69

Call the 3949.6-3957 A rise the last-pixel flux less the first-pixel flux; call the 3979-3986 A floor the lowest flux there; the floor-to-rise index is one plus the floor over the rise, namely 36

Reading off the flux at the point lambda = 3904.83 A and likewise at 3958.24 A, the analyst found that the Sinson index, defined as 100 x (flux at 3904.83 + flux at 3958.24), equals 6760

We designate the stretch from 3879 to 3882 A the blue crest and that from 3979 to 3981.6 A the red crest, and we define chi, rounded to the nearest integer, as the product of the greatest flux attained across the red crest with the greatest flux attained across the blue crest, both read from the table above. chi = 1296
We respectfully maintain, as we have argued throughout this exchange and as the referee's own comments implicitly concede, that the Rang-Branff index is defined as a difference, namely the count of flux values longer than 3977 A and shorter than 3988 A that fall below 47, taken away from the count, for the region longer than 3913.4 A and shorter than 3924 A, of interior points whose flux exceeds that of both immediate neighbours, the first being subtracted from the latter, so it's -6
